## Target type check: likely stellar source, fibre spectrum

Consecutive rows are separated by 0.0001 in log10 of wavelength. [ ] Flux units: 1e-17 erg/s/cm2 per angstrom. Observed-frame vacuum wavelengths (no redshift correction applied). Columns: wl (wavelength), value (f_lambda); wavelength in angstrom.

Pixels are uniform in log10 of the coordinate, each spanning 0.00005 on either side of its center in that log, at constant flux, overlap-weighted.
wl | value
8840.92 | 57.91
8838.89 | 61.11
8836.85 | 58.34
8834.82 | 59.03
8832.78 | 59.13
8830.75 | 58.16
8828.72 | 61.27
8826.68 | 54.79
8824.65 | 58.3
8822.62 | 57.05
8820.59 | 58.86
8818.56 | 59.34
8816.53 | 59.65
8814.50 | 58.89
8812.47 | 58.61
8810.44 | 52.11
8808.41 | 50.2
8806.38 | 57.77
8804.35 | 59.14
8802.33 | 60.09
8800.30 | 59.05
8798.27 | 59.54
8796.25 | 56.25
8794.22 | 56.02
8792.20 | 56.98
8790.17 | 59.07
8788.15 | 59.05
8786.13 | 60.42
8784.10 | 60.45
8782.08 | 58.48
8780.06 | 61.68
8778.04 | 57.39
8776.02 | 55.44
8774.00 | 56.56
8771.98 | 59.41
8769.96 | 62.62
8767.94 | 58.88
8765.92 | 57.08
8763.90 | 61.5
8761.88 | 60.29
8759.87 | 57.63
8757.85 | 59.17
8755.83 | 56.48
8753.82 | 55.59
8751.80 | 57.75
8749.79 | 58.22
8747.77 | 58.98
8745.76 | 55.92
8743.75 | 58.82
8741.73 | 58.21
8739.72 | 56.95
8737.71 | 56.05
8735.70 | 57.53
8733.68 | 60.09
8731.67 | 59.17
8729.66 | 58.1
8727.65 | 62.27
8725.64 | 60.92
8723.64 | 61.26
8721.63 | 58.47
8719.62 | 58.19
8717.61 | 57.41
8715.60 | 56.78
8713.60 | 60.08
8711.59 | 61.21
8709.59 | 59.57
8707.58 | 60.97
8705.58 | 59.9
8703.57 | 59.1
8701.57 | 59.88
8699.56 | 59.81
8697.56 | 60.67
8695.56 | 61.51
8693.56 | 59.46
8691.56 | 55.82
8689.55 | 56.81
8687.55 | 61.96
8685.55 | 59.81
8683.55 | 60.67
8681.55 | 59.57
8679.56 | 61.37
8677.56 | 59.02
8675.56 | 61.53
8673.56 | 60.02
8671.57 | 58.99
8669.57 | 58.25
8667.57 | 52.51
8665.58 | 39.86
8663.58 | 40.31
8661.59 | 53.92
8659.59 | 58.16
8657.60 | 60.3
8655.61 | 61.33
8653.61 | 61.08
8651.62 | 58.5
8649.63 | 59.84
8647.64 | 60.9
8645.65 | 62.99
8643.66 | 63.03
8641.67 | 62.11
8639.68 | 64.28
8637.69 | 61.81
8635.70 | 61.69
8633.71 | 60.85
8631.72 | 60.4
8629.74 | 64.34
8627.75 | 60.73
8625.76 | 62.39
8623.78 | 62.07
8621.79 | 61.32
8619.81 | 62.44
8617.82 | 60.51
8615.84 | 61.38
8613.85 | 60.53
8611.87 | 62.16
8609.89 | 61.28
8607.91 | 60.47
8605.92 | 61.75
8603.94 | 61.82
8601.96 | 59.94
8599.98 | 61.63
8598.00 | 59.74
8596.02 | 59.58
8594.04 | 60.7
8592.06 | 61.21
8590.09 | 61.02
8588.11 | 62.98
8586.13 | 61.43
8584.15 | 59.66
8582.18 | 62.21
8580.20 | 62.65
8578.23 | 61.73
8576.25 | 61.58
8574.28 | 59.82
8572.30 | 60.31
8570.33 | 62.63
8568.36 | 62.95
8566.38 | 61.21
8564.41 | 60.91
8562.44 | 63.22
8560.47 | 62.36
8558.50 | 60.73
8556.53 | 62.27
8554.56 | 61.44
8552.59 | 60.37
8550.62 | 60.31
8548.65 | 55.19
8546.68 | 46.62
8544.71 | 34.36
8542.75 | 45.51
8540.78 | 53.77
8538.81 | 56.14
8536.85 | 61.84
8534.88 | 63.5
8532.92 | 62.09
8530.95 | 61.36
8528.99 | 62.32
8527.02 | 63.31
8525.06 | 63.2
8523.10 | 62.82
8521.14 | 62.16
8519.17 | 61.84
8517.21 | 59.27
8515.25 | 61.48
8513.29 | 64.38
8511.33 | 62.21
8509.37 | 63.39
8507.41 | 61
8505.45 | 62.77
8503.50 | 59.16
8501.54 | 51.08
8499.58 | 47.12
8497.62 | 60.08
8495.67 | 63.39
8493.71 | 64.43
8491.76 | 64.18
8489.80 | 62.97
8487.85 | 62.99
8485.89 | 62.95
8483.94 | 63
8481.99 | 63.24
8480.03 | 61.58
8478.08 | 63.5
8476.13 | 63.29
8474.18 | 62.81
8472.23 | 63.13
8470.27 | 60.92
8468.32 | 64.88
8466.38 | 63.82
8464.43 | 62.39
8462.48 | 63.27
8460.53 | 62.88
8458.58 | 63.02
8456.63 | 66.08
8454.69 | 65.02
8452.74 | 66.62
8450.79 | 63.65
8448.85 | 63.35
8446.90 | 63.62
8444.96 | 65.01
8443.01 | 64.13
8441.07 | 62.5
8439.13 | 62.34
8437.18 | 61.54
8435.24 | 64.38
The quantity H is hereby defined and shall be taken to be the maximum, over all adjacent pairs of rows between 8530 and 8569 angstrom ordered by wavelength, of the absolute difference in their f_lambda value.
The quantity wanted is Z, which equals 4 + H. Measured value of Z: 16.3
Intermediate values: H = 12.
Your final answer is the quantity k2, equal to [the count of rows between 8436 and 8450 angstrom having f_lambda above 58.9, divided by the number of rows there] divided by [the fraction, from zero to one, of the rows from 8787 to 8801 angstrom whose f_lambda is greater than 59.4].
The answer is 7.0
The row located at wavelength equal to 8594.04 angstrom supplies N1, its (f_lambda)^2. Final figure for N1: 3684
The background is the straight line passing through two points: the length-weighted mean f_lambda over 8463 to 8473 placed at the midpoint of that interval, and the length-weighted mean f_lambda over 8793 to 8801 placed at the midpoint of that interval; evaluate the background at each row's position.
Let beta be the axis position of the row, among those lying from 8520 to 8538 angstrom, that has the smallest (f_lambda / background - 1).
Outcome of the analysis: 8530.95 angstrom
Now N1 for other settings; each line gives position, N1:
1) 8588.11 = 3966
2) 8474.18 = 3945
